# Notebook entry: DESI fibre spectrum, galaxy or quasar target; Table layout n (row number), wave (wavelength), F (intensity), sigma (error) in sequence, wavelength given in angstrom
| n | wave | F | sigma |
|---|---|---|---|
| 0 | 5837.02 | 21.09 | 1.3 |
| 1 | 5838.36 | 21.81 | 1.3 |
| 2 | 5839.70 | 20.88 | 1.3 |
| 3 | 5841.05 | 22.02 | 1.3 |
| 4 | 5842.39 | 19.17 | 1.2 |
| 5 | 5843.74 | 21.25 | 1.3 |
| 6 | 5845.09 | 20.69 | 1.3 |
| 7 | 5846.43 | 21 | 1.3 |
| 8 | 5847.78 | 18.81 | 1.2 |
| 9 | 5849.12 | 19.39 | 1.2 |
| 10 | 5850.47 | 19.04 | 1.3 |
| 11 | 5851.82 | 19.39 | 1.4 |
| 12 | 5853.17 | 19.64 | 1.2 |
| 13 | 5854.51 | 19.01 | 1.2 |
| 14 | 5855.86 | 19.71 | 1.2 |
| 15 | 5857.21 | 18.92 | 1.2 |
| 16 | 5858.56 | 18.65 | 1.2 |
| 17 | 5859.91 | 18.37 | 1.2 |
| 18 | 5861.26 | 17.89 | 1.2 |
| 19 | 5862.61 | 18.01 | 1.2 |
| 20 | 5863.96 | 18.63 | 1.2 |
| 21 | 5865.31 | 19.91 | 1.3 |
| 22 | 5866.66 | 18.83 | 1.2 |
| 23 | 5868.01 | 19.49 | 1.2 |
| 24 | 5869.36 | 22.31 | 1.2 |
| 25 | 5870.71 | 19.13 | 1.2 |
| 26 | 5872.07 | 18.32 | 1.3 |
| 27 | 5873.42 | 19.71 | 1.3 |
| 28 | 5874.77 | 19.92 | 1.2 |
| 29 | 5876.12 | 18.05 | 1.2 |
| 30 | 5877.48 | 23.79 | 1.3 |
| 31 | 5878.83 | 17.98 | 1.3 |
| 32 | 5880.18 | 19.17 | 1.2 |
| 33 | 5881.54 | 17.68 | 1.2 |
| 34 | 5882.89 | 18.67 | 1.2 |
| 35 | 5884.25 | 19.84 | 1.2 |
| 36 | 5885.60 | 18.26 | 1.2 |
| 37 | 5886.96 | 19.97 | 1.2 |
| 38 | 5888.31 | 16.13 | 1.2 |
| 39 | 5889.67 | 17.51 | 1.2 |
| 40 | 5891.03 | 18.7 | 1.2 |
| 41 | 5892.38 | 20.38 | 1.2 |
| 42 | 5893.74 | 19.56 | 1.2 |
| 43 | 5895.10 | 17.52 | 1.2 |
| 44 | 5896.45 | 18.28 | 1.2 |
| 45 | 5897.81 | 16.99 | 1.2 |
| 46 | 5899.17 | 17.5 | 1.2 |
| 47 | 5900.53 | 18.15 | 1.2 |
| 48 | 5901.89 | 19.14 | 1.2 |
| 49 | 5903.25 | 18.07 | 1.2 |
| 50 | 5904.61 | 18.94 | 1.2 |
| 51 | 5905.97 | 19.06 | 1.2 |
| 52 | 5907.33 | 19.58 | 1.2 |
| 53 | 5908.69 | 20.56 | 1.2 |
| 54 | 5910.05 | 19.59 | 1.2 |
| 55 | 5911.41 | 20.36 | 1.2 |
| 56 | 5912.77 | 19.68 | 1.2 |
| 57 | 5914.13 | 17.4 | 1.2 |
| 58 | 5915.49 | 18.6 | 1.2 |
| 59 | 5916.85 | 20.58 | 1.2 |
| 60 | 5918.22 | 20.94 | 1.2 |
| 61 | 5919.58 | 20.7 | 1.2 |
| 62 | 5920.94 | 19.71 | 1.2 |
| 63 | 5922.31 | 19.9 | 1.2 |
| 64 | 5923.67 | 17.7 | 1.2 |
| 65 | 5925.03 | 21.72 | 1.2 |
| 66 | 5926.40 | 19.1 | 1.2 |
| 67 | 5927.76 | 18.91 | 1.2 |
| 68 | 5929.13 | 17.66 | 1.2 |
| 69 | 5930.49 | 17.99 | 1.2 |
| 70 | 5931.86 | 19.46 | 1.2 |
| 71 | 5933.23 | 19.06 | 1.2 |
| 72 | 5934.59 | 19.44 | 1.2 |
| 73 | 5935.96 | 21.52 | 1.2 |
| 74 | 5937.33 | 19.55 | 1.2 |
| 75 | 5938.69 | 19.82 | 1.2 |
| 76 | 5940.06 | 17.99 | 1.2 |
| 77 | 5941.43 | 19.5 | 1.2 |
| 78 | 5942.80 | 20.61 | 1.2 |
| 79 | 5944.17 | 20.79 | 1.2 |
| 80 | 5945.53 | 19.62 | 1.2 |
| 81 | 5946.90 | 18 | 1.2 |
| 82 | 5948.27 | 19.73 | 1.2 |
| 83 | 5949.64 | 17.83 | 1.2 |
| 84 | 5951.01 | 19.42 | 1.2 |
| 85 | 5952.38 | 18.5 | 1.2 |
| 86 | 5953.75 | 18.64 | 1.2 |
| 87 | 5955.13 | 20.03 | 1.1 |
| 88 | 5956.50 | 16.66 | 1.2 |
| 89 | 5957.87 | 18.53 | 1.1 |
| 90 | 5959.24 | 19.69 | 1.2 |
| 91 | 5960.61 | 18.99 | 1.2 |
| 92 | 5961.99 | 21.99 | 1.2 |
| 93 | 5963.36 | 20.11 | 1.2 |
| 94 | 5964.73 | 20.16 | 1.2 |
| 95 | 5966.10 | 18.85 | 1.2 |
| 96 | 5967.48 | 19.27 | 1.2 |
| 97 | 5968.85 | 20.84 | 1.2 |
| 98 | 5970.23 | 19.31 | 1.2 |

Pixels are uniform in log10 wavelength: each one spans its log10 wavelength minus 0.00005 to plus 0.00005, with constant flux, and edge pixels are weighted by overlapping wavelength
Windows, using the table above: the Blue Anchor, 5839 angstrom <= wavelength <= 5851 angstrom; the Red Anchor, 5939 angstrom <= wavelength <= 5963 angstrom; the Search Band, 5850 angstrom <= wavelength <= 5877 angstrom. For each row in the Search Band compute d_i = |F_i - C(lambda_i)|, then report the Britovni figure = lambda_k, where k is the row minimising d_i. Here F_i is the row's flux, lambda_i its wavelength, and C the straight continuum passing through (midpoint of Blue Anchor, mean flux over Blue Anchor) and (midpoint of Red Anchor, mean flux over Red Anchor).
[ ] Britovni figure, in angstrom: 5874.77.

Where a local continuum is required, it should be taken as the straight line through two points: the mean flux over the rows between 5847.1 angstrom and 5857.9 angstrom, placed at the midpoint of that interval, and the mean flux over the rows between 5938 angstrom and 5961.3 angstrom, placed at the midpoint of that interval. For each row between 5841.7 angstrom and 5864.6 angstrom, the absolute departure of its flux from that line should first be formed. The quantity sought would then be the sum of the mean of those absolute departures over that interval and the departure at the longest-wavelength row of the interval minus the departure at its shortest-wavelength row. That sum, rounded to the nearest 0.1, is 1.2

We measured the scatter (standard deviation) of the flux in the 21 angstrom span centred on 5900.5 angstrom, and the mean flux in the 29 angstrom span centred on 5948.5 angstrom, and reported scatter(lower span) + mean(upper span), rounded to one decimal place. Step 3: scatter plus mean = 20.4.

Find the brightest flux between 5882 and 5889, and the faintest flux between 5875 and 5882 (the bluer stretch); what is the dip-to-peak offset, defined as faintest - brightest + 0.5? -1.8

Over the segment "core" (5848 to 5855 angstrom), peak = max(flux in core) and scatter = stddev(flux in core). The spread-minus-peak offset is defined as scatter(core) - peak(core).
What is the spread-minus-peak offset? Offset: -19.4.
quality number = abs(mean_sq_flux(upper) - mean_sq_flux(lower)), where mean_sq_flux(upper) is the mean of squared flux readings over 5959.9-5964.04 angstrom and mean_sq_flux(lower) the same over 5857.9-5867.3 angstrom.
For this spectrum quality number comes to 69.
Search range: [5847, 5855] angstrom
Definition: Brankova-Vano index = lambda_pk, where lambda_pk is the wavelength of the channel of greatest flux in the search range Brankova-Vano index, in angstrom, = 5853.17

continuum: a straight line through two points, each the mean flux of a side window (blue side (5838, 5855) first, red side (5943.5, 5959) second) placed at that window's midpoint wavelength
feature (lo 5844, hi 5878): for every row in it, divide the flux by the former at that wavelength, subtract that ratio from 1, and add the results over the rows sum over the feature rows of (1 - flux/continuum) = 0.64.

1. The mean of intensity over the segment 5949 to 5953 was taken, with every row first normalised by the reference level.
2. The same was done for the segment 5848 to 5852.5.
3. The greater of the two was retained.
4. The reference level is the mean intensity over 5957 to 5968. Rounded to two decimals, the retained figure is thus 0.98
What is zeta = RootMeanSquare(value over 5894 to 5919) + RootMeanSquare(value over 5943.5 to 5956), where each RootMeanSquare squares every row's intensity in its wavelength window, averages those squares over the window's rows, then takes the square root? 38.2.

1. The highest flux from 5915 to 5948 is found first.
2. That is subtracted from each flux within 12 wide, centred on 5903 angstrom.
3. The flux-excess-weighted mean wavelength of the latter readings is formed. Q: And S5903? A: 5902.2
